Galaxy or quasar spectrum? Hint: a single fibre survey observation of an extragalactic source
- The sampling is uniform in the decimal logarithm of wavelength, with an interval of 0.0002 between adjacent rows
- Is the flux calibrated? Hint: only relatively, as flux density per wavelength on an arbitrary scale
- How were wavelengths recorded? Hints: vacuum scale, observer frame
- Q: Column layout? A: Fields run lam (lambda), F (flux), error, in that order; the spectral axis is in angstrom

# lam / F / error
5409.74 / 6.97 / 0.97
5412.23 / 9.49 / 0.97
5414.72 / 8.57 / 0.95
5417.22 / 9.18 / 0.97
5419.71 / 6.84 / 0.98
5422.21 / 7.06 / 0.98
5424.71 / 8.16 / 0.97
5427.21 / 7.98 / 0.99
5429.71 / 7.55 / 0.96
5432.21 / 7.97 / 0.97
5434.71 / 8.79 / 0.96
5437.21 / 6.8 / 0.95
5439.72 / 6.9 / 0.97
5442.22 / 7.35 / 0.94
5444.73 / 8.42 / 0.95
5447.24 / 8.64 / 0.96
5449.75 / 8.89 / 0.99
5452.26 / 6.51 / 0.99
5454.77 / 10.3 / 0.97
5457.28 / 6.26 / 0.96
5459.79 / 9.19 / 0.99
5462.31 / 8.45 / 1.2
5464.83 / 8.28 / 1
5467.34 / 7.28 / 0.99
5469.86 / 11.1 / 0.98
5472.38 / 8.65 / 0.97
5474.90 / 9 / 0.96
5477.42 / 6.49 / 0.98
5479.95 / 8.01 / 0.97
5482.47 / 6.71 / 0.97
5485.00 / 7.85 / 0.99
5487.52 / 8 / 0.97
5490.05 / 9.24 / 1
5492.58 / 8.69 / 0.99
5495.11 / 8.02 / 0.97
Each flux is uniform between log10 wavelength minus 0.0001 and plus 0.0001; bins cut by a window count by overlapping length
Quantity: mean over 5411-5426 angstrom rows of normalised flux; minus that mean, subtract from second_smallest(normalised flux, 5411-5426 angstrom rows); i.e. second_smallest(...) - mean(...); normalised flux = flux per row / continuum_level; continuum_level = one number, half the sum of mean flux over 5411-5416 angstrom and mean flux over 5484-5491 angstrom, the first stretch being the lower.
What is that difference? -0.13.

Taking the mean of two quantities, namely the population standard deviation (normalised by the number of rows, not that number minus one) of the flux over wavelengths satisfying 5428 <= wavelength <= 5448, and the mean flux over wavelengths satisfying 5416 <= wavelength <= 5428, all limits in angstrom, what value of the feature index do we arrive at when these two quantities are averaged 4.28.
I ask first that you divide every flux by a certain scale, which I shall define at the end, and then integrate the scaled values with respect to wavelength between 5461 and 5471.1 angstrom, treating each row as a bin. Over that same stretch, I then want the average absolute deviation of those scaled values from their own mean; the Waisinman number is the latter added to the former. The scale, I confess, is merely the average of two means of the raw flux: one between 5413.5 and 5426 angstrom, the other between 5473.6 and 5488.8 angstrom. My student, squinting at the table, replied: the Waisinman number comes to 11.5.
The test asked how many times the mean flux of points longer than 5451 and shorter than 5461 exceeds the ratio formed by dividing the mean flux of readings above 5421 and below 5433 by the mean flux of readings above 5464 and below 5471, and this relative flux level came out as 9.3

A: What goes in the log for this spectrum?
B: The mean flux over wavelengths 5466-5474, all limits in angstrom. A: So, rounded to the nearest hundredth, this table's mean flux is 9.01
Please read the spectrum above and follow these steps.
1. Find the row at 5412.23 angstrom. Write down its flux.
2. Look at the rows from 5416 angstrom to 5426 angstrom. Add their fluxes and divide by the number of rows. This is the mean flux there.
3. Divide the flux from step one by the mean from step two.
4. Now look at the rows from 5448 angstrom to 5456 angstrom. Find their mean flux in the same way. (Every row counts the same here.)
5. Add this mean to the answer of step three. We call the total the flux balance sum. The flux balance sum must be 9.8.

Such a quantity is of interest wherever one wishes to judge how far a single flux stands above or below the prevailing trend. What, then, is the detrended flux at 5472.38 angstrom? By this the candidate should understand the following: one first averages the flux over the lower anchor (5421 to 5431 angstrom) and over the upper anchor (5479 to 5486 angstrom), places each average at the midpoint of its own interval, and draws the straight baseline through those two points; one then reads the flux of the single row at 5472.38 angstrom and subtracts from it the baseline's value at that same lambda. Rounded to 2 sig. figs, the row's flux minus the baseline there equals 1.1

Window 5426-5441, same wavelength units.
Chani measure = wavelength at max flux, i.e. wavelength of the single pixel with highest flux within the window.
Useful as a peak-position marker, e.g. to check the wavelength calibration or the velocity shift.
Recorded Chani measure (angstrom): 5434.71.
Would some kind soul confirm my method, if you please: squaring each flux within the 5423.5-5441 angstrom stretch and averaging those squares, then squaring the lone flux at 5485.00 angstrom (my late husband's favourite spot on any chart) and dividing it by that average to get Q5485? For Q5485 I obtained 1.0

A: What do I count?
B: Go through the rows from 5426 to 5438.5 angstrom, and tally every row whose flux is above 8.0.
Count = 1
